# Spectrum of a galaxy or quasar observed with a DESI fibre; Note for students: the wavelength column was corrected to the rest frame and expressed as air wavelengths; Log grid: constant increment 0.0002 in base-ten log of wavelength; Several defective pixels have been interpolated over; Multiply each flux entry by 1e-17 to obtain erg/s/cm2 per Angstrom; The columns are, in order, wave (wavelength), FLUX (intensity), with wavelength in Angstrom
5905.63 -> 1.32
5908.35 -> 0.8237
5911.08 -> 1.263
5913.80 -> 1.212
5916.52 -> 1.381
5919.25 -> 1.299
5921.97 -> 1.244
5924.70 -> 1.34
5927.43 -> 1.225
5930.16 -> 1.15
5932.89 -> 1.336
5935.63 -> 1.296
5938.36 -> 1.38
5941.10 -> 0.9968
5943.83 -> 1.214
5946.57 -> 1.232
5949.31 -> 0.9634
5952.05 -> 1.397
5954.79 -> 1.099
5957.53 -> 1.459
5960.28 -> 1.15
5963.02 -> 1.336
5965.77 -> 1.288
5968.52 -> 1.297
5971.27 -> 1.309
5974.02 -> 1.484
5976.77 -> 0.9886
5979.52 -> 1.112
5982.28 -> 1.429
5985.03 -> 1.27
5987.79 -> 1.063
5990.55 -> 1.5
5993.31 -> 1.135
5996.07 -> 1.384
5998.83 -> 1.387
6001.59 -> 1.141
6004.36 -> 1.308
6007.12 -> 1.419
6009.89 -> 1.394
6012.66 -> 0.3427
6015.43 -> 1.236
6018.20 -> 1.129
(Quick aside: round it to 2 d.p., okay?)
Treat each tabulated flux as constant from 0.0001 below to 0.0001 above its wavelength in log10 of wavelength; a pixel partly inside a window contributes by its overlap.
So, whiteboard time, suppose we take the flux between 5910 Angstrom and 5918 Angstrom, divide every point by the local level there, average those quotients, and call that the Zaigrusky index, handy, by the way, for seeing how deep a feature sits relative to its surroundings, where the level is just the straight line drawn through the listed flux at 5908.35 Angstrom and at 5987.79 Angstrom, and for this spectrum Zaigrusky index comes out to 1.53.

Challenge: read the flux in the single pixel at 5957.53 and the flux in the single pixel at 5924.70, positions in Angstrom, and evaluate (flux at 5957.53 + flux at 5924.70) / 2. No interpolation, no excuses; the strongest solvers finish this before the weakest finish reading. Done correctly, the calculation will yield 1.40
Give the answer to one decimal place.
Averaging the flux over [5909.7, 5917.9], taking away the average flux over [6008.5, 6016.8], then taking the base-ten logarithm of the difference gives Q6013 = -0.5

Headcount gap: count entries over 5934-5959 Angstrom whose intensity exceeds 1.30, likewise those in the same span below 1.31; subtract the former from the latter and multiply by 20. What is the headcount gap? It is 60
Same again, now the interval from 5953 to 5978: 40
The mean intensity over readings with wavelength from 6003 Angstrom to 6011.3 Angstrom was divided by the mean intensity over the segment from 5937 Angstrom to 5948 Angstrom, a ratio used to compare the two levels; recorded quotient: 1.14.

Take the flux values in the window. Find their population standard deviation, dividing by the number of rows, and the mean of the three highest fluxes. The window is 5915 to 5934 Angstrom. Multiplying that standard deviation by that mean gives 0.100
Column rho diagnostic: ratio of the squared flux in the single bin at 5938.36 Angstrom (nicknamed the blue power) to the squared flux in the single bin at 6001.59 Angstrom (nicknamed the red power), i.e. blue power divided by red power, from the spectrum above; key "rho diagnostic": 1.5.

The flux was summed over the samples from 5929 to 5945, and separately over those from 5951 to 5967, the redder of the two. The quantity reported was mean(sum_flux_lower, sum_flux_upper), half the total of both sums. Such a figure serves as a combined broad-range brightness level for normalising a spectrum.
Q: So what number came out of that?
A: 7.55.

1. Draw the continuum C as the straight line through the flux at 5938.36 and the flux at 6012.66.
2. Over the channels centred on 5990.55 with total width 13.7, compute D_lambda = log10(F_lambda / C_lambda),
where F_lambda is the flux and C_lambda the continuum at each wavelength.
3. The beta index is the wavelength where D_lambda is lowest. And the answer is 5987.79 Angstrom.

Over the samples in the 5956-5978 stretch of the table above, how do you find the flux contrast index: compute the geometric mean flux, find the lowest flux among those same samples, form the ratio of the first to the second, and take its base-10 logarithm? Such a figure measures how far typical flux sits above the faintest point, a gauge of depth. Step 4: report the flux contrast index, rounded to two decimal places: 0.11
